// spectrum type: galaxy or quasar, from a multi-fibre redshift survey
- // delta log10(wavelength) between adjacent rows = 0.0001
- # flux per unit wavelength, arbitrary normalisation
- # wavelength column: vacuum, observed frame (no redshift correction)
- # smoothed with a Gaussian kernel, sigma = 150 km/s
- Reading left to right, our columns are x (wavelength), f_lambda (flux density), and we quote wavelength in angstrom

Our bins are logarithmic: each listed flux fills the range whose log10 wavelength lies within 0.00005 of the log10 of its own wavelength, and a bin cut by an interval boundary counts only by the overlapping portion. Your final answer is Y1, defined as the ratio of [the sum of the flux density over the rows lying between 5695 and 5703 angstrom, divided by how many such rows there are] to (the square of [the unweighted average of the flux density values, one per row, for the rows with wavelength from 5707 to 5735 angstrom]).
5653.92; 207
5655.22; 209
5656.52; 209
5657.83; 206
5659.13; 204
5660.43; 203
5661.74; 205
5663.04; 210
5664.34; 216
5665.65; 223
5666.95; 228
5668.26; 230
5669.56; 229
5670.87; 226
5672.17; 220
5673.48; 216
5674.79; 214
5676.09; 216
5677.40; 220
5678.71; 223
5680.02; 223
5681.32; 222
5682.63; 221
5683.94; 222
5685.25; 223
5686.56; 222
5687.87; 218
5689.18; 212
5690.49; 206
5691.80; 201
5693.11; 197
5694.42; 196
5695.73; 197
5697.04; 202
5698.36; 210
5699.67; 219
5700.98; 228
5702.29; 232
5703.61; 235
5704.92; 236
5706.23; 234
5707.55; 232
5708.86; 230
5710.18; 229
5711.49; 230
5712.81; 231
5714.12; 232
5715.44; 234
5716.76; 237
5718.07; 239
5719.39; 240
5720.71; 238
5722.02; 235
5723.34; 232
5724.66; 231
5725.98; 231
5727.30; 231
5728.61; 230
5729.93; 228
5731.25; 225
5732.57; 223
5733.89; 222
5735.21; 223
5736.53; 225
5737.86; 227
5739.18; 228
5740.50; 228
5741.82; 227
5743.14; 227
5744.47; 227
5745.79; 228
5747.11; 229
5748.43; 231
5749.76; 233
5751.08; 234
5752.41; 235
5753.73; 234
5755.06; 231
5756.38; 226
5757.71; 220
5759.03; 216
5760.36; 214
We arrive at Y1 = 0.0040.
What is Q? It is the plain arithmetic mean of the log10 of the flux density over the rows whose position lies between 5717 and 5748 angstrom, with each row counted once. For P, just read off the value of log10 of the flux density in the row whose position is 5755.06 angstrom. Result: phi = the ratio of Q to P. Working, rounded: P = 2.36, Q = 2.36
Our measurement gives 0.999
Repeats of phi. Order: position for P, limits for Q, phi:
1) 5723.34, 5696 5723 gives 0.998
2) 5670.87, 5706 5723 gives 1.006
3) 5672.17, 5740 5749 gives 1.007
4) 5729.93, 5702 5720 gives 1.004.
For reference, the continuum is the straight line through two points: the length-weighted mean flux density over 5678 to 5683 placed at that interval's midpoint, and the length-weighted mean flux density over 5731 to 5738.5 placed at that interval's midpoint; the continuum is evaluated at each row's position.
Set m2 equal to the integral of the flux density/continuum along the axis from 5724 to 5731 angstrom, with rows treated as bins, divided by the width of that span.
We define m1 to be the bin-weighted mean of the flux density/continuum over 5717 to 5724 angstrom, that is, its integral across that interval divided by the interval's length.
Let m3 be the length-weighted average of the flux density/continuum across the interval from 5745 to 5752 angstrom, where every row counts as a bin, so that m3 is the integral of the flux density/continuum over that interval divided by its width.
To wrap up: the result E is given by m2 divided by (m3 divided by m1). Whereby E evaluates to 1.06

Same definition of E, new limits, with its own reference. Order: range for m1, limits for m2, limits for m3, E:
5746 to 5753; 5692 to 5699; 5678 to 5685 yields 0.93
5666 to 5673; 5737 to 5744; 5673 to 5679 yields 1.06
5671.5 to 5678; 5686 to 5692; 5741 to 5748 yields 0.92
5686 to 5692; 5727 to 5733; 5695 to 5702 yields 1.02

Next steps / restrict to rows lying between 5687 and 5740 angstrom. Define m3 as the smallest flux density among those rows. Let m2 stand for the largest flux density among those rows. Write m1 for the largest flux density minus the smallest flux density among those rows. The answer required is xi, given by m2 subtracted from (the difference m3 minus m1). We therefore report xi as -88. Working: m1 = 44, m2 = 240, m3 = 196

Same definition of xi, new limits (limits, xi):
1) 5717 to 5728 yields -18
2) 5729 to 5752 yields -24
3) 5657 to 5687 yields -54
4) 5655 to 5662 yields -12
